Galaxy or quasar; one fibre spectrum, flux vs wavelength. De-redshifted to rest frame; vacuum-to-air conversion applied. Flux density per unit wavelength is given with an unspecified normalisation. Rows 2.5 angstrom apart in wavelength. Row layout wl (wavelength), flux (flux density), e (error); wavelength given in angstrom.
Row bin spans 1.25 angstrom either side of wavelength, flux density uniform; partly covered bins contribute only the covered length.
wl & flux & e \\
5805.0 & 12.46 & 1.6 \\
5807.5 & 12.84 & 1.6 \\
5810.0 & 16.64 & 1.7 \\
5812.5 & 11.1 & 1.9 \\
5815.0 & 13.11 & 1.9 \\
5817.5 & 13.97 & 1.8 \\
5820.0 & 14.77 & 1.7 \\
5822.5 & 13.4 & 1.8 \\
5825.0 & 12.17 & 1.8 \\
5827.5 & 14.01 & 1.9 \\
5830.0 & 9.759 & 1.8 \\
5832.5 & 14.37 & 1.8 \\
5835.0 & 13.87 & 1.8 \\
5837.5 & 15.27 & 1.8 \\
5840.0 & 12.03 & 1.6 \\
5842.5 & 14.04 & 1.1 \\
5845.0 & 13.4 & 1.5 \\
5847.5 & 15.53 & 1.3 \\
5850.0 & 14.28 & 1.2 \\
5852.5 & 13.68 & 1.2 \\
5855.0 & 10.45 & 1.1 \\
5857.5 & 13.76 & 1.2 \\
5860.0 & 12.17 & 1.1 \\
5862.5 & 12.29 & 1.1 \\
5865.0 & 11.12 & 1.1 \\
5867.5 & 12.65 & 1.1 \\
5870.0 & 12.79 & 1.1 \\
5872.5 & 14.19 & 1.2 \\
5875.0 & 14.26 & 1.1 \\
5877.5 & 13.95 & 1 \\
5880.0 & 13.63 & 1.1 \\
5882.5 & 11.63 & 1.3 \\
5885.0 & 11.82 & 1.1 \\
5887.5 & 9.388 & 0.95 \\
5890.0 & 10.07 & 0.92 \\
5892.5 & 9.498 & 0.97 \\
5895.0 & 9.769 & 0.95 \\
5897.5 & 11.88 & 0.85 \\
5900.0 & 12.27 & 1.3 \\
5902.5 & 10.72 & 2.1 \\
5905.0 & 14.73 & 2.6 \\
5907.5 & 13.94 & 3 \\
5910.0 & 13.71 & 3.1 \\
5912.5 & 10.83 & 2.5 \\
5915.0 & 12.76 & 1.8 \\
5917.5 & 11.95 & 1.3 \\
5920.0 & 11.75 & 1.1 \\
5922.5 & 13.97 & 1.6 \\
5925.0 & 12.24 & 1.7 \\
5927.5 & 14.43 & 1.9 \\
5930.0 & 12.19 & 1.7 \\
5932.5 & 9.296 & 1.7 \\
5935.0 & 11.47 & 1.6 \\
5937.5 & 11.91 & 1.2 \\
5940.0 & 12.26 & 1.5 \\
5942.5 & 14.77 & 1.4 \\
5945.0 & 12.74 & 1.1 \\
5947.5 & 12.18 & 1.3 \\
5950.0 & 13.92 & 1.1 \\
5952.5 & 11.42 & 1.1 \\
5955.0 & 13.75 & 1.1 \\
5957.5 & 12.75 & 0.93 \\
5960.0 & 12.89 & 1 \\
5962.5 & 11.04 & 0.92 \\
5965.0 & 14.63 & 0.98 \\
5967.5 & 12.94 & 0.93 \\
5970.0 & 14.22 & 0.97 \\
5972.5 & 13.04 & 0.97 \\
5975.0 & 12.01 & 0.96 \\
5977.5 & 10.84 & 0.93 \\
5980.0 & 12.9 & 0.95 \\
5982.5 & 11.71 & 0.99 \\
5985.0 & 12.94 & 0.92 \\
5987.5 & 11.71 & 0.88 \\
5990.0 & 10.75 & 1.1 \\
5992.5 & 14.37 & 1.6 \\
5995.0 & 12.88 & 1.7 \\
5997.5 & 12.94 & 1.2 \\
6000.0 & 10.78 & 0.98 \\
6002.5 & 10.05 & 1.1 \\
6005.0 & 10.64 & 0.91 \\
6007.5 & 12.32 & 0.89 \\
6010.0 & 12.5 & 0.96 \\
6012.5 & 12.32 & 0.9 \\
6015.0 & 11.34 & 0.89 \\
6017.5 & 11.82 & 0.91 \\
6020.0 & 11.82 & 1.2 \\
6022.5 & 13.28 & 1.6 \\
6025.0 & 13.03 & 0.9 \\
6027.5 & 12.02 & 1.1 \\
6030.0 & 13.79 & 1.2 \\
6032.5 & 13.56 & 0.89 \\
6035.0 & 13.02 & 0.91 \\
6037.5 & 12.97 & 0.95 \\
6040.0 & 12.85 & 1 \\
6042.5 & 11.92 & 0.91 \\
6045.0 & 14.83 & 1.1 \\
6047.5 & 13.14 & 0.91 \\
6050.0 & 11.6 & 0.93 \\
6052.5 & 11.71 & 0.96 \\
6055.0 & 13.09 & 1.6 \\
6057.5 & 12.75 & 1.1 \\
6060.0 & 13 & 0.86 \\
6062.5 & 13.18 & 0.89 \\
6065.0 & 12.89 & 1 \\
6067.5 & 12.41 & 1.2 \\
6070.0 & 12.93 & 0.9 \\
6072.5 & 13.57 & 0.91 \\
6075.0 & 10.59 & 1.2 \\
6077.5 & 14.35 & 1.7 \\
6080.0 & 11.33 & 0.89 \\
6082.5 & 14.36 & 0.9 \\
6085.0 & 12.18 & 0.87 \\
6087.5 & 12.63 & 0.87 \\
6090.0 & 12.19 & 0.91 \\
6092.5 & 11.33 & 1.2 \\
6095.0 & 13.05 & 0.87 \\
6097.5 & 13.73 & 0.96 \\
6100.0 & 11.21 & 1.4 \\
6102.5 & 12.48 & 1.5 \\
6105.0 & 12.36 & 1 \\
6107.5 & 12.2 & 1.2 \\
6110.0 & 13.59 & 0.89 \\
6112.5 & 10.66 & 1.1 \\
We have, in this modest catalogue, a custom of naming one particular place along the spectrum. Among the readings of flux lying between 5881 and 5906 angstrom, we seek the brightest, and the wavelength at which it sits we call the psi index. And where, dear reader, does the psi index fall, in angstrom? 5905.0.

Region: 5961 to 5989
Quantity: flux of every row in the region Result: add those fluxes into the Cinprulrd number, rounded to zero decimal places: 138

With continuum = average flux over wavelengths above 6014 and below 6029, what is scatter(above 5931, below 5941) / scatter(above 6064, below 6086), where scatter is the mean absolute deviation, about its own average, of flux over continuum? 1.0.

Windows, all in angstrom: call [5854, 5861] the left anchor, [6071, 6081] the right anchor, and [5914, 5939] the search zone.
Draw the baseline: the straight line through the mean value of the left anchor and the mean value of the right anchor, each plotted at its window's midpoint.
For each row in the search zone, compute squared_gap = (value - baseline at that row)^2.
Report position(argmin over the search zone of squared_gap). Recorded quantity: 5925.0 angstrom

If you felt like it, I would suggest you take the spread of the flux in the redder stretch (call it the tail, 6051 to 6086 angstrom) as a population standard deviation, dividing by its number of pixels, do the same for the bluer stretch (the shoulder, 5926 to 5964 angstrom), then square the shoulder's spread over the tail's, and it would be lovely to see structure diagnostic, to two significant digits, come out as 1.8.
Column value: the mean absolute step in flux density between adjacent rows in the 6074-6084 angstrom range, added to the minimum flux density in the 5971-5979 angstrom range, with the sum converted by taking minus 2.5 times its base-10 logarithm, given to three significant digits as -2.87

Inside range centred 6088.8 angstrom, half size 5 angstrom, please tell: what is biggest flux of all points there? 12.63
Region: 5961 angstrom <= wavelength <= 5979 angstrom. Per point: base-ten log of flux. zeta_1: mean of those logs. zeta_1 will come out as 1.10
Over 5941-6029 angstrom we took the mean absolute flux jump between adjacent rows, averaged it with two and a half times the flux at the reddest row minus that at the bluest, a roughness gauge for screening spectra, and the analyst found -3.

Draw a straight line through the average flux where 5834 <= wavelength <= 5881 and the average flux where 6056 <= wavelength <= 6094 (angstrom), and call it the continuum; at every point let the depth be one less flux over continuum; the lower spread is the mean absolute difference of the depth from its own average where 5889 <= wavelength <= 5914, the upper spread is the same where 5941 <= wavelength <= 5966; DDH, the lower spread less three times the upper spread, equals -0.112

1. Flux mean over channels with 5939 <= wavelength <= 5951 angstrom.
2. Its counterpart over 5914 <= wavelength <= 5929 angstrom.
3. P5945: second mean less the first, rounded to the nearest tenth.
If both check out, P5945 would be -0.3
